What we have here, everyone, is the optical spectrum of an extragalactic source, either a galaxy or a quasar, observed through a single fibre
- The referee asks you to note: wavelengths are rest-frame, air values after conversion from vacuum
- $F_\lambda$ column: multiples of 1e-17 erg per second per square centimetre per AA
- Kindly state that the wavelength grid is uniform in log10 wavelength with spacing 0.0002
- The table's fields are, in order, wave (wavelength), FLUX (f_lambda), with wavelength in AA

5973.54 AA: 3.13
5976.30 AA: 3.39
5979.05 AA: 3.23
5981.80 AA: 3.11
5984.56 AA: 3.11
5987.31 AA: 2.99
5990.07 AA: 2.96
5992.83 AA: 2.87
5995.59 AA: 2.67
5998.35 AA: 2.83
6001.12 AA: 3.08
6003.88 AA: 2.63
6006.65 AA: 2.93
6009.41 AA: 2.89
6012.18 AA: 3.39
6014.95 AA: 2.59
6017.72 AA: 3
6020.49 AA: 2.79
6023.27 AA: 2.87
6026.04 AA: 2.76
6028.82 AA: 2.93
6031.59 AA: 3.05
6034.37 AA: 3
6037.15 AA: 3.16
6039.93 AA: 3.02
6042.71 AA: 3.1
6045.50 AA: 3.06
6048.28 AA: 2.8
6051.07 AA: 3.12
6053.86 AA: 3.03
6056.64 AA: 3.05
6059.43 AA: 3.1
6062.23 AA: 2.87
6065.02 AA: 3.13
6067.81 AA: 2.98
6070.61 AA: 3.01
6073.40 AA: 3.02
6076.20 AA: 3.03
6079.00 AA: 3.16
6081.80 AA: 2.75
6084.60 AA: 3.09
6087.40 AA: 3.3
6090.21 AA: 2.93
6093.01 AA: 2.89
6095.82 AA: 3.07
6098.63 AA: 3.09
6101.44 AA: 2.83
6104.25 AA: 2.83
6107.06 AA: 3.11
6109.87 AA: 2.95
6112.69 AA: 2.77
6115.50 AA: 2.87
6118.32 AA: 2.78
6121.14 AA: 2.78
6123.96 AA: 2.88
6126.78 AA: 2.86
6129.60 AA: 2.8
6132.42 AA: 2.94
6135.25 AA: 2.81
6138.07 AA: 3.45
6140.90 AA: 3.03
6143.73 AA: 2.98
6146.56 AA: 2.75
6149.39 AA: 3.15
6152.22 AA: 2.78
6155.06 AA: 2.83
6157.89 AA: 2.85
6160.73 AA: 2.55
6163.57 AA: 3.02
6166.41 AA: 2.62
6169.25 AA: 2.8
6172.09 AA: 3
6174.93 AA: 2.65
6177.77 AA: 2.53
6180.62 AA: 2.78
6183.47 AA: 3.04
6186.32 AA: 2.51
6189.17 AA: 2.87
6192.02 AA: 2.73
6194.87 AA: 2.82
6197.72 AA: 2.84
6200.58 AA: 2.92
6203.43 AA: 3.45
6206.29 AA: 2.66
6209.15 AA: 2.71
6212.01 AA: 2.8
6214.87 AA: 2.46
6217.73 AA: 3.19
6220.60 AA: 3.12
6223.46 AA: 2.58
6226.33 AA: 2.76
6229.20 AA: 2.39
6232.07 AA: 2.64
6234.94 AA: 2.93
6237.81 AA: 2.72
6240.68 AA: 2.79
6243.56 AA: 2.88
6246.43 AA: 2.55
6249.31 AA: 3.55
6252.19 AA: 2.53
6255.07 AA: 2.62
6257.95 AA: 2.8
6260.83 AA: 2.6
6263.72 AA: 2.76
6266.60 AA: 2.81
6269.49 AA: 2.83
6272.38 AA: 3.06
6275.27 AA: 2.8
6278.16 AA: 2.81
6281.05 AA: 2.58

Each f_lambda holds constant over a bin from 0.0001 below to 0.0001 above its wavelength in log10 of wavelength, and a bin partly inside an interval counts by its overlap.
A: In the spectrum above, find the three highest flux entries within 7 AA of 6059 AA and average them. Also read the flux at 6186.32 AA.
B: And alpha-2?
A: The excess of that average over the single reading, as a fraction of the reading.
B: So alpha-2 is 0.23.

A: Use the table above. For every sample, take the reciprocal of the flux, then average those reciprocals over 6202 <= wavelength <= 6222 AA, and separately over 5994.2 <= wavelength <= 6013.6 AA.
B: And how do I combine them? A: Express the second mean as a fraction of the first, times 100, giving 99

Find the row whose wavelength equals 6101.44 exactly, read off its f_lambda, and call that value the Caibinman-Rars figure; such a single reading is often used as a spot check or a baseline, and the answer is 2.83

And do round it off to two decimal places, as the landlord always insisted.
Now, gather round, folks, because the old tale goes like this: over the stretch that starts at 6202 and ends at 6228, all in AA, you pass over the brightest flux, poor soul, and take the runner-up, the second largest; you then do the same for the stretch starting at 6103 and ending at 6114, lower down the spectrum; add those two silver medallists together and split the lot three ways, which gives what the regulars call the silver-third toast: 2.05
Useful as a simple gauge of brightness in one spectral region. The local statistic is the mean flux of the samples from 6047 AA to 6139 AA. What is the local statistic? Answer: 2.97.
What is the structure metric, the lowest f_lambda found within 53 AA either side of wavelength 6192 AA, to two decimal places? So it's 2.39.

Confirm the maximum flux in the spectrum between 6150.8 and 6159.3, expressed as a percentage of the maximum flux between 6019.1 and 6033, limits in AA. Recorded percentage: 93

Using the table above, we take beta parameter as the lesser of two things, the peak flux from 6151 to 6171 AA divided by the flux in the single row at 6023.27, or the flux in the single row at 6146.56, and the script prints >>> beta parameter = 1.05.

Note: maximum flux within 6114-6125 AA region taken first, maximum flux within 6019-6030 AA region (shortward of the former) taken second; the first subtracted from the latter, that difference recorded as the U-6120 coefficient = 0.05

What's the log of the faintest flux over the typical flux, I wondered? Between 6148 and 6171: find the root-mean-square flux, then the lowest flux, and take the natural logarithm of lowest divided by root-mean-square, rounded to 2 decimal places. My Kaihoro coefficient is -0.10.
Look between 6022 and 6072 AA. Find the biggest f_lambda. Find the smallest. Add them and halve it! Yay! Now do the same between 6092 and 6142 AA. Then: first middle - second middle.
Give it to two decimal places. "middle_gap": -0.15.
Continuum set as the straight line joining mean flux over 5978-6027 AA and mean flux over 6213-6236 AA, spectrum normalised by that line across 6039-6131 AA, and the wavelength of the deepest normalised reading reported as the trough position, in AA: 6081.80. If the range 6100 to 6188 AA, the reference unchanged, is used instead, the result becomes 6186.32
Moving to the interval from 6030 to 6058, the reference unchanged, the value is 6048.28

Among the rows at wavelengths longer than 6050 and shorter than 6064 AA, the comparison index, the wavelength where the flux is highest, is 6051.07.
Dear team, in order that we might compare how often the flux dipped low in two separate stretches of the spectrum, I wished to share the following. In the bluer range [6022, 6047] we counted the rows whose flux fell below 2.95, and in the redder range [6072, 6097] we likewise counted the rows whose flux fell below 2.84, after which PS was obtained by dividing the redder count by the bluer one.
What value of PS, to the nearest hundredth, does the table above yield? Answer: 0.33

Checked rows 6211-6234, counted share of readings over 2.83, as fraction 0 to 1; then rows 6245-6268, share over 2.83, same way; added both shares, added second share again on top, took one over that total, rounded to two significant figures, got 2.0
